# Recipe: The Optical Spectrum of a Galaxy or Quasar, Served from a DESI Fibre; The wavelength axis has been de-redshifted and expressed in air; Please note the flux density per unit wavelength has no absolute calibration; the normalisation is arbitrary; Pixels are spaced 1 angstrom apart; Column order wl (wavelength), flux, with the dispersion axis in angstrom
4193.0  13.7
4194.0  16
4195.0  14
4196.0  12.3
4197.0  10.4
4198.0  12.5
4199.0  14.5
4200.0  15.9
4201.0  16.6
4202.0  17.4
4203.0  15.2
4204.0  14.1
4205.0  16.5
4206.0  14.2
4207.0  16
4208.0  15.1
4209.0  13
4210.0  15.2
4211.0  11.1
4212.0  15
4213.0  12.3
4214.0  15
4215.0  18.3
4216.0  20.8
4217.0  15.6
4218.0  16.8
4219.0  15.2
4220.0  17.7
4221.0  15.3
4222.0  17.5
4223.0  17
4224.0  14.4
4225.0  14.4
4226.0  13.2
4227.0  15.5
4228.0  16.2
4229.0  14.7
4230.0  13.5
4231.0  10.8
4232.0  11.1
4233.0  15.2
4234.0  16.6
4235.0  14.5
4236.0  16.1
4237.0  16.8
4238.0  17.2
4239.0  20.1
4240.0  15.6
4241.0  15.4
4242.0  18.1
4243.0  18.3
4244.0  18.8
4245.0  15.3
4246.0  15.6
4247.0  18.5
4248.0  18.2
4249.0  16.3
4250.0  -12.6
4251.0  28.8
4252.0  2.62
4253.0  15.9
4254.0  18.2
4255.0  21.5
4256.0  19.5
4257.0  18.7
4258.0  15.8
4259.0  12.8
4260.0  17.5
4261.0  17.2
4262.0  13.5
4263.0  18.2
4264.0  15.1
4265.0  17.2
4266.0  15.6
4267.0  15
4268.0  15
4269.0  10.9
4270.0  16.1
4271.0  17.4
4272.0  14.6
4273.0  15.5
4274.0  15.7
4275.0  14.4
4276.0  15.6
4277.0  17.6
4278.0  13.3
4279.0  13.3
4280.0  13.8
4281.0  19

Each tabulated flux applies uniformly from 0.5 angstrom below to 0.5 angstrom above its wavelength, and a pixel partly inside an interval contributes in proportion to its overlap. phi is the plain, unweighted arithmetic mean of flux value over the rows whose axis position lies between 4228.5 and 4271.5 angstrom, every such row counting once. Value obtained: 15.5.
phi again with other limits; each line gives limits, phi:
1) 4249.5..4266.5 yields 15.0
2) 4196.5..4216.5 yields 15.0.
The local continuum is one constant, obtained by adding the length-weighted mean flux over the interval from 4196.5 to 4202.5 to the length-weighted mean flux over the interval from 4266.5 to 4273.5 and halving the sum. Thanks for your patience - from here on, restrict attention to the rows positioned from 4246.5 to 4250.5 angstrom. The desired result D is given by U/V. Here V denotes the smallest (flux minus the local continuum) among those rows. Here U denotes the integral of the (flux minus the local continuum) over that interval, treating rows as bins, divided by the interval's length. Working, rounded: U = -4.6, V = -27.3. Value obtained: 0.2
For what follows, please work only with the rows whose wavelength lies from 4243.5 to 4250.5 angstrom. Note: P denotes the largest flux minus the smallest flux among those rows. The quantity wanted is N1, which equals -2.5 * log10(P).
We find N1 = -3.7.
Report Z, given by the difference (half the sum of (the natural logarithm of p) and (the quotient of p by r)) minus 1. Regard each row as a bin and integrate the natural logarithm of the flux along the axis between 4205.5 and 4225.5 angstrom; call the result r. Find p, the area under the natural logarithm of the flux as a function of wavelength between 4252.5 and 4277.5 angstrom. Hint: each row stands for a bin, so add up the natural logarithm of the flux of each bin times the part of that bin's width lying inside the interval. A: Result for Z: 1.8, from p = 69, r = 55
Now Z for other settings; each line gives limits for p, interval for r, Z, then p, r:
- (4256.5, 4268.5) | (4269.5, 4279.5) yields 1.4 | 33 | 27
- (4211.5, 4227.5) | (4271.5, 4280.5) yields 1.8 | 44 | 24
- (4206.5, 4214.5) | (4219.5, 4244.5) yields 0.7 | 21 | 69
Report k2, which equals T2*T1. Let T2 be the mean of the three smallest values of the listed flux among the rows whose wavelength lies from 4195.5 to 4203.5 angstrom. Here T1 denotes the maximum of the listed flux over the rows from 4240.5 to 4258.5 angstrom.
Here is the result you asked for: 338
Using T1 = 28.8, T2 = 11.7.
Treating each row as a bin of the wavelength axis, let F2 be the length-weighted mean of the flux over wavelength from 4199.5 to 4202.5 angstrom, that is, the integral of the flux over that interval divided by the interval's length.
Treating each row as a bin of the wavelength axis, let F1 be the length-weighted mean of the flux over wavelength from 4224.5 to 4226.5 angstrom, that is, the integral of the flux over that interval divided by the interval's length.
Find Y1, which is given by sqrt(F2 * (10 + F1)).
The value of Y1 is 19.9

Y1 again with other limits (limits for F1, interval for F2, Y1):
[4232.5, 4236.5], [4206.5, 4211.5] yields 19.0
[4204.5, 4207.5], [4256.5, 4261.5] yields 20.5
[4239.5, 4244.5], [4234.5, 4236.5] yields 20.4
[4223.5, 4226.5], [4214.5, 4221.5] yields 20.3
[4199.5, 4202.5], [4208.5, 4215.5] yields 19.5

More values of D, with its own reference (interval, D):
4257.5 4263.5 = -0.6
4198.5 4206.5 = -1.3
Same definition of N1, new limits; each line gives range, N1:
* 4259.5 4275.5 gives -2.2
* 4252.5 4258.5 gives -1.9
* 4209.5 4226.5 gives -2.5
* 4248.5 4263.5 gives -4.0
